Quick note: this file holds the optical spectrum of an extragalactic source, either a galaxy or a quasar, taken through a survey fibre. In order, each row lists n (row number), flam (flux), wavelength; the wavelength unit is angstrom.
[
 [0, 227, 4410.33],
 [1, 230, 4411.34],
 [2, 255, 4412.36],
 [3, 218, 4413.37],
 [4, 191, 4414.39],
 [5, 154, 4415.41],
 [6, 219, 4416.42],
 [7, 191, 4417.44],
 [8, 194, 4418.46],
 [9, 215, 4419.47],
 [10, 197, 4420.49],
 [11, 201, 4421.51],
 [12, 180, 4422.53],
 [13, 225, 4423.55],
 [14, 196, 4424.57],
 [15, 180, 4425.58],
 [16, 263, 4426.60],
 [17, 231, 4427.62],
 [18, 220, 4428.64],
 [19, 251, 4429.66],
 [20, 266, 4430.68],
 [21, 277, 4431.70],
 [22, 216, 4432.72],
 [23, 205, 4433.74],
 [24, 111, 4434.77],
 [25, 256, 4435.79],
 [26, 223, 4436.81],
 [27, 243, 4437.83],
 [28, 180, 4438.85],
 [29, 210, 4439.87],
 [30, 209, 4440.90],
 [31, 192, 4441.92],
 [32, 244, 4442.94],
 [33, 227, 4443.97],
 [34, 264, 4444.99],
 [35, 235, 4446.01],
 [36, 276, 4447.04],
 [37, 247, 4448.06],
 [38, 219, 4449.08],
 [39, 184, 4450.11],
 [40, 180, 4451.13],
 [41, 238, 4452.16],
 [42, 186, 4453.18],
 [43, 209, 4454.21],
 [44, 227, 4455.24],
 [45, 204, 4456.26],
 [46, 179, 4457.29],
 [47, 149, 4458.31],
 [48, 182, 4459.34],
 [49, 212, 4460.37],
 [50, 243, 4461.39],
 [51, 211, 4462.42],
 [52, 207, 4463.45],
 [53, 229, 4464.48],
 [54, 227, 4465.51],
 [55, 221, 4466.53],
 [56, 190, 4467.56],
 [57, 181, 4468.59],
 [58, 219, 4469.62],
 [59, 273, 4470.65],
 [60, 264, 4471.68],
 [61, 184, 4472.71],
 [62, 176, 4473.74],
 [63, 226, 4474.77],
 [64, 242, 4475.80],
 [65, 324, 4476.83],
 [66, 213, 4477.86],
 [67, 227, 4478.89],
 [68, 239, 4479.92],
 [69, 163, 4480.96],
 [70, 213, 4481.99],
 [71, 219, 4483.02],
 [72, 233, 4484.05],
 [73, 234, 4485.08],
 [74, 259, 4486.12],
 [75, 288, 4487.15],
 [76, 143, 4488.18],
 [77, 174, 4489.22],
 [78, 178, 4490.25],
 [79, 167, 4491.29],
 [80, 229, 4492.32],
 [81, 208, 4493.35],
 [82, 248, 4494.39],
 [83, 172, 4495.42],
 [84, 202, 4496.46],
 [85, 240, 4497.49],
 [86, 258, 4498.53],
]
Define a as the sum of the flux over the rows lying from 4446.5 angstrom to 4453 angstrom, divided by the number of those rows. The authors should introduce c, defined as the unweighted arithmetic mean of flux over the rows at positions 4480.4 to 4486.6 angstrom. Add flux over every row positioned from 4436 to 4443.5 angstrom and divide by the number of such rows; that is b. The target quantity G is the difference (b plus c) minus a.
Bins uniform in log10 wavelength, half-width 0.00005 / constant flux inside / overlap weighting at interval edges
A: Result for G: 211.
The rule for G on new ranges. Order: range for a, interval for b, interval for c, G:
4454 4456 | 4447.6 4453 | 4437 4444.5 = 211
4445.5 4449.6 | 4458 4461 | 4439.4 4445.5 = 161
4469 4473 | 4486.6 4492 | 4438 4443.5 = 162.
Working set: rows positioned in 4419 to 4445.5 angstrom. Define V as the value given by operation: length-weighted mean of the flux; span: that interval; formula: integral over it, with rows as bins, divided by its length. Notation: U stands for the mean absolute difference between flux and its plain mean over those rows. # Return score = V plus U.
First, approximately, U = 26.8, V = 219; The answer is 245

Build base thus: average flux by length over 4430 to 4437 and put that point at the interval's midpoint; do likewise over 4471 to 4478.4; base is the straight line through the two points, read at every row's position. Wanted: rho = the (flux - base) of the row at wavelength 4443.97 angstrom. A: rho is 2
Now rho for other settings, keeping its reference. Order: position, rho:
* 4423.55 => 5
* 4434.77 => -112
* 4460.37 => -18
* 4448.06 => 21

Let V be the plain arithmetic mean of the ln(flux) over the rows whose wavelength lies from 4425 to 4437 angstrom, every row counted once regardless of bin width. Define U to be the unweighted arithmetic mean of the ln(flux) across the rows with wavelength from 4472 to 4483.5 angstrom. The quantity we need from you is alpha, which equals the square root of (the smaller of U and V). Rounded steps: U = 5.38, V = 5.39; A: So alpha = 2.32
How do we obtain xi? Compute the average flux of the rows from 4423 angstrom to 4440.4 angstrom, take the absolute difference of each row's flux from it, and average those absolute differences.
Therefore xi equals 29.2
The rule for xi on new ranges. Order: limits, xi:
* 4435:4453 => 24.0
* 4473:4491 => 33.7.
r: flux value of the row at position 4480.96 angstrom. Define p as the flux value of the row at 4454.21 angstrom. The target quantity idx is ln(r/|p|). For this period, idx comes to -0.25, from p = 209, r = 163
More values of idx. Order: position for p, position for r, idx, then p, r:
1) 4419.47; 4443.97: 0.05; 215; 227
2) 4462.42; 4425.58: -0.16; 211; 180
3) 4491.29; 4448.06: 0.39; 167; 247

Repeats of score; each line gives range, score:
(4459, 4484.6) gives 245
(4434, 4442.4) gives 234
